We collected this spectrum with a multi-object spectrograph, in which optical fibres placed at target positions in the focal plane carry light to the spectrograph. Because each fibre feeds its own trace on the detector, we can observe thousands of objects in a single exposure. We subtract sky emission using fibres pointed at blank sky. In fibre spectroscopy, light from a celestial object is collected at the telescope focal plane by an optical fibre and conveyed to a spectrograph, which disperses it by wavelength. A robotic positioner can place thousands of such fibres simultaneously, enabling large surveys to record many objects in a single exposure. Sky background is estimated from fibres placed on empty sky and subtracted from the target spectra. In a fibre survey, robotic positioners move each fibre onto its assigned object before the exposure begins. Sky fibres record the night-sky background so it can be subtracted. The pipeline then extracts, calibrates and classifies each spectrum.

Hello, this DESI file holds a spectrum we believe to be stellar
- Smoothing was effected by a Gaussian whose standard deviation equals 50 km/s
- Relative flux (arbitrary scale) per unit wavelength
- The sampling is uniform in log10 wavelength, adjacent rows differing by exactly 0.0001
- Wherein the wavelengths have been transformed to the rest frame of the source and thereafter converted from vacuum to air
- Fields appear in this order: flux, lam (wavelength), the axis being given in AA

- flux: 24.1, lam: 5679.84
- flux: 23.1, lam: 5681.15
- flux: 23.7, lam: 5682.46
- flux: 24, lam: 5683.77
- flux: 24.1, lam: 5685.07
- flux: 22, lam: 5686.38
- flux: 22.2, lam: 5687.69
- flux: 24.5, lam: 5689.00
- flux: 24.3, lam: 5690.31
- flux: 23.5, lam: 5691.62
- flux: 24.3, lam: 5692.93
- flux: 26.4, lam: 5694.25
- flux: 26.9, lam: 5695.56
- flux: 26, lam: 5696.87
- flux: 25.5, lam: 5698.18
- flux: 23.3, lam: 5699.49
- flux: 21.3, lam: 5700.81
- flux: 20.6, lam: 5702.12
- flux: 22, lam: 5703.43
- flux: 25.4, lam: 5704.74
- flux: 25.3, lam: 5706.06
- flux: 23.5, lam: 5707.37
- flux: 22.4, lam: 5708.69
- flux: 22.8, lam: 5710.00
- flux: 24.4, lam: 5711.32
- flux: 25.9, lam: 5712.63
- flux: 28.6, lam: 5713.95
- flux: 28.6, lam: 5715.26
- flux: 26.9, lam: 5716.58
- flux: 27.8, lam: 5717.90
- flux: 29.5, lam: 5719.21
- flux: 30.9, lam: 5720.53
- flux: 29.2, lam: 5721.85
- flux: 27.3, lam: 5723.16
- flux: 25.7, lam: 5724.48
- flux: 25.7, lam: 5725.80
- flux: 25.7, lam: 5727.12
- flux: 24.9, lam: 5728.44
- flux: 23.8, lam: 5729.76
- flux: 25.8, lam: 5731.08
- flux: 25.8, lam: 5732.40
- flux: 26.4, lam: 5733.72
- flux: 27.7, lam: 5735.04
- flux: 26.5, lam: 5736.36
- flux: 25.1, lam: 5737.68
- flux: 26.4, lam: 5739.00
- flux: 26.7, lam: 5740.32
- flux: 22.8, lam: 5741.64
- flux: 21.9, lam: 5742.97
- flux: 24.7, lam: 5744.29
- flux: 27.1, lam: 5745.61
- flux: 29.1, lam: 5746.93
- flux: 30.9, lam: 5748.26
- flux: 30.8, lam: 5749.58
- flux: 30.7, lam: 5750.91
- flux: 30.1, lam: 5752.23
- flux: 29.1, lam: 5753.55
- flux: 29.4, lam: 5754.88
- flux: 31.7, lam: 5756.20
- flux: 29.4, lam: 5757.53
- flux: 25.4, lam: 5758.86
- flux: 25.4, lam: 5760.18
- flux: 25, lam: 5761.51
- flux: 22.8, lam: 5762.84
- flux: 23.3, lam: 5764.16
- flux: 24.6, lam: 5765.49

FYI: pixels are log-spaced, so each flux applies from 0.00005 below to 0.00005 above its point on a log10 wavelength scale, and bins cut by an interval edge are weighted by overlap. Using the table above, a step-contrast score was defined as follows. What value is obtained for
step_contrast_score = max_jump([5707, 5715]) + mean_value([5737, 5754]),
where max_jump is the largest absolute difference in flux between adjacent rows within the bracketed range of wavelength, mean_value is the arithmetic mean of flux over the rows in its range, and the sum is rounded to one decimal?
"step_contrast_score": 30.0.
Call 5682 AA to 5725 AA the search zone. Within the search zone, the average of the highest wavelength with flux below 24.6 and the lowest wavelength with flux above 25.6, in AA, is 5702.8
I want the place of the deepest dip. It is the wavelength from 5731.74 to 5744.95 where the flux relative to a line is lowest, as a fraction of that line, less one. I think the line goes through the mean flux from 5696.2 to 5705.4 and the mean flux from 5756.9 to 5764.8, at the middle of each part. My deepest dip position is 5742.97 AA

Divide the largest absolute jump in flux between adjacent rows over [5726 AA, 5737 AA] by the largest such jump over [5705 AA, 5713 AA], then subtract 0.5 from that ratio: 0.61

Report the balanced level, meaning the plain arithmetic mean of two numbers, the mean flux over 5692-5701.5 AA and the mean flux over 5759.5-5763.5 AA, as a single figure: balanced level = 25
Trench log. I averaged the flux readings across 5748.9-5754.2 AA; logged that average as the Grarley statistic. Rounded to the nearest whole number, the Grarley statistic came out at 30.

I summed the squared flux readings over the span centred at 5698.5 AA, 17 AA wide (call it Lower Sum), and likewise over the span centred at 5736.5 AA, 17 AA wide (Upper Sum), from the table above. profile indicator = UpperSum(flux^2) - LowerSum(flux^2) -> 663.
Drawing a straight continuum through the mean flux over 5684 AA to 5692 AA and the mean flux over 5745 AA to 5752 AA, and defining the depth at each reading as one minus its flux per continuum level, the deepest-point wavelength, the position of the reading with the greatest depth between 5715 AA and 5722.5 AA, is 5716.58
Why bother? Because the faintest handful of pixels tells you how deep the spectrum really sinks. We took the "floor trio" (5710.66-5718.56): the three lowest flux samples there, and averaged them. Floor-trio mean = 25.7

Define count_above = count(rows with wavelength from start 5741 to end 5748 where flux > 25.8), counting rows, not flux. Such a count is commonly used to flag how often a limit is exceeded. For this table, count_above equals 2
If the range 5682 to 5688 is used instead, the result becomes 0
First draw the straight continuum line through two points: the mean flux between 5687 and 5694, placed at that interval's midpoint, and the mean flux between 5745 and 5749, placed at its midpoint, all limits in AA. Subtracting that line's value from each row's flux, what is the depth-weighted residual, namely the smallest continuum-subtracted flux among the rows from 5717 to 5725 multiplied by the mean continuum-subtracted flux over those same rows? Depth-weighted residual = -2.2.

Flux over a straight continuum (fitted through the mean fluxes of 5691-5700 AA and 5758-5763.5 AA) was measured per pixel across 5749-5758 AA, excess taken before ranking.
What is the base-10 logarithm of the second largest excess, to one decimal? 0.8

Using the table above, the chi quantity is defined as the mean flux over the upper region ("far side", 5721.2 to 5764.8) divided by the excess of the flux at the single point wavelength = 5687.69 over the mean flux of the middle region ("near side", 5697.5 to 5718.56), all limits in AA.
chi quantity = -11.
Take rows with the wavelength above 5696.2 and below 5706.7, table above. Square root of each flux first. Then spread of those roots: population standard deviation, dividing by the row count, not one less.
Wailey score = 0.21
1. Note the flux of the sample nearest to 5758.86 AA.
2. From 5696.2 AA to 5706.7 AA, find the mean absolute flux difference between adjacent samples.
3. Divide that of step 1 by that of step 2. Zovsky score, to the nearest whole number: 17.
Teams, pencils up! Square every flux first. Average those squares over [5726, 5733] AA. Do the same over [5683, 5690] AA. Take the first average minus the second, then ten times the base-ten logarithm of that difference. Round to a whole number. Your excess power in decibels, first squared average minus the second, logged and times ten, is 19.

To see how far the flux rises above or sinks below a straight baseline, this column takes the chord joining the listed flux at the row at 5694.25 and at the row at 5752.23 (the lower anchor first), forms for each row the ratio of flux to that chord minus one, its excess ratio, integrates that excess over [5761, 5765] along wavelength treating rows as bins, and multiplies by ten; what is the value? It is -9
